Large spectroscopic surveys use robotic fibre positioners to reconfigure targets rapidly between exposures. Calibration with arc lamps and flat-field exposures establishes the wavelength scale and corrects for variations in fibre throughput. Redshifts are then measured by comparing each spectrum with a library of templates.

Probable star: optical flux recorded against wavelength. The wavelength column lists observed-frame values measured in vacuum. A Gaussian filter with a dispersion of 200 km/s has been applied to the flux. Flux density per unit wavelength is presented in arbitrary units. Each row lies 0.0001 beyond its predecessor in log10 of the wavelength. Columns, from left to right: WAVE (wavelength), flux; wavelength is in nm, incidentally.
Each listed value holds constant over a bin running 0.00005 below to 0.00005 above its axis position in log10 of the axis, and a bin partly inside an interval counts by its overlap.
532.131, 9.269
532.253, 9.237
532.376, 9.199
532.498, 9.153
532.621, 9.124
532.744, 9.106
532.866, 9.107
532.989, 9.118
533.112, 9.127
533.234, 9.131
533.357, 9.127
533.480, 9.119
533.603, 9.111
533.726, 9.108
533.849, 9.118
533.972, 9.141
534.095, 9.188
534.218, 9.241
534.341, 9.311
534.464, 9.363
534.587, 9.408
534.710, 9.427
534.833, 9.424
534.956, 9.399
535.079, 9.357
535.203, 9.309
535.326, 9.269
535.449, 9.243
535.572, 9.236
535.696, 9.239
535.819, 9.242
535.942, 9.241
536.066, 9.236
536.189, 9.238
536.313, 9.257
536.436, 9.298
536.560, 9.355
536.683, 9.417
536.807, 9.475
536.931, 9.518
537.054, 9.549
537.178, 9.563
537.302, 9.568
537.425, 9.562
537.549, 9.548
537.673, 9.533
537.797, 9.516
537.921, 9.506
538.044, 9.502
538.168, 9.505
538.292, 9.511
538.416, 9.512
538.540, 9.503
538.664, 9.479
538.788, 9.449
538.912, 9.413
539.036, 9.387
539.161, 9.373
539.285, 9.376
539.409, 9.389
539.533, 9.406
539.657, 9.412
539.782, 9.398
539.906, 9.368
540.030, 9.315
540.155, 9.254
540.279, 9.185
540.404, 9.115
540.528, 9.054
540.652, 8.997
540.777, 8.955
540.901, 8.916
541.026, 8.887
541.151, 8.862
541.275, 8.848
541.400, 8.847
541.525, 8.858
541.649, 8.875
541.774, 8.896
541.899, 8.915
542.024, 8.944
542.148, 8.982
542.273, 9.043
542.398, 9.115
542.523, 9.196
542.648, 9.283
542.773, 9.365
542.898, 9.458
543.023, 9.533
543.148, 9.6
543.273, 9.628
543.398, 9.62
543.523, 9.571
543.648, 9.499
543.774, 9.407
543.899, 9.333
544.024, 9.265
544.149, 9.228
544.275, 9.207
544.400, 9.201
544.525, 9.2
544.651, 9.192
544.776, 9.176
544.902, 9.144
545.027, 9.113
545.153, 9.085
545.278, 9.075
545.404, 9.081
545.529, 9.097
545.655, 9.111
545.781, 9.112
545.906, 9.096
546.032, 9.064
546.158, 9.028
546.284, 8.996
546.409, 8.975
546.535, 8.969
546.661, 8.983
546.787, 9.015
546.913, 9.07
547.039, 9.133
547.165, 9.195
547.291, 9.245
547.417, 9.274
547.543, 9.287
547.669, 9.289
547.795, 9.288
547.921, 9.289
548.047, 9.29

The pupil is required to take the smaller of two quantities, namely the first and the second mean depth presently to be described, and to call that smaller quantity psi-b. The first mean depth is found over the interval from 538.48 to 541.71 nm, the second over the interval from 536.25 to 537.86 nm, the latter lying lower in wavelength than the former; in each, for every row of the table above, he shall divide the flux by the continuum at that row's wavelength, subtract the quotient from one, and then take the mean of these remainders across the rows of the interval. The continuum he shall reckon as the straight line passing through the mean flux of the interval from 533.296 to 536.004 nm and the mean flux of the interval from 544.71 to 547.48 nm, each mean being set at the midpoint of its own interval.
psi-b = -0.027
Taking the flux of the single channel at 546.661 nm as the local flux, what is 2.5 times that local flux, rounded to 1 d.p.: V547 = 22.5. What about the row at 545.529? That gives 22.7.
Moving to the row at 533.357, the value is 22.8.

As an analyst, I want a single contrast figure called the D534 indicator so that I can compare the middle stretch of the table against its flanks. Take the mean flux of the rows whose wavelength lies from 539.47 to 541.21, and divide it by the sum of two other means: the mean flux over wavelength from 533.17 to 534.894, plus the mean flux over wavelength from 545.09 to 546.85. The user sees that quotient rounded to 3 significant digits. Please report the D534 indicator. 0.501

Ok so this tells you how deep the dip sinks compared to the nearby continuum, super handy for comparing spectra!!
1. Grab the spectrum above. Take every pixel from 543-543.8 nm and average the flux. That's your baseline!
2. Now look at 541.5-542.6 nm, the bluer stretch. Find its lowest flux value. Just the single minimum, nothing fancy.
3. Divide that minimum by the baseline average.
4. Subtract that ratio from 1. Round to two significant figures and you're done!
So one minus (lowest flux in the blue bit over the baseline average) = 0.073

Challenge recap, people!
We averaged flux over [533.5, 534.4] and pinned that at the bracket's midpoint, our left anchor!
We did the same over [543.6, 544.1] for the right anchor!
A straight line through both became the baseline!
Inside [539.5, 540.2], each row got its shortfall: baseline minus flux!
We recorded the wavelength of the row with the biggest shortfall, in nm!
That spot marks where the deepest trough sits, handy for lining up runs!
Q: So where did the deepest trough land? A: 540.155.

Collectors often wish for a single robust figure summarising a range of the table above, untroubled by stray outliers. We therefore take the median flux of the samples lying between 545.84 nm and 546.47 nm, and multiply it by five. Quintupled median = 45.1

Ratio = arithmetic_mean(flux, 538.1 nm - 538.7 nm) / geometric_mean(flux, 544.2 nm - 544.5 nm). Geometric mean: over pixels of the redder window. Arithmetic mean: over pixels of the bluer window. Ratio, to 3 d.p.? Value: 1.032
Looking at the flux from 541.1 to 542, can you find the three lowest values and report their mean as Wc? 8.9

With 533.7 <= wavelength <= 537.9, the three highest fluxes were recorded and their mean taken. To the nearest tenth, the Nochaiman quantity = 9.6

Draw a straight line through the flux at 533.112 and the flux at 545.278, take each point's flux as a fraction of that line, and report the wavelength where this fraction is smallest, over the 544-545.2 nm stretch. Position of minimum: 545.153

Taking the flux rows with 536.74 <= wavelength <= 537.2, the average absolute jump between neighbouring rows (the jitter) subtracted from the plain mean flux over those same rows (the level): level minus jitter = 9.5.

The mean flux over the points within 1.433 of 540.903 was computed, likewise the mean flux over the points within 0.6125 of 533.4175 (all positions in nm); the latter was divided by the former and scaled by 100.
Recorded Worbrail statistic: 101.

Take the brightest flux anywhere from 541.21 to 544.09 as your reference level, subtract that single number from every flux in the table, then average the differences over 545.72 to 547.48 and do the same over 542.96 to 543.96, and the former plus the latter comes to -0.65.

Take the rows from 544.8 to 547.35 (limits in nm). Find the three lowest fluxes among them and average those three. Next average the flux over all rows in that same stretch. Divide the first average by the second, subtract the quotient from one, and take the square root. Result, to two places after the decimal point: 0.11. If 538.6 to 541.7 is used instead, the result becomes 0.19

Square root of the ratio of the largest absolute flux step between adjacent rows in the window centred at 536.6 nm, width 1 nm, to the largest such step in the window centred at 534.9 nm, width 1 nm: 1.1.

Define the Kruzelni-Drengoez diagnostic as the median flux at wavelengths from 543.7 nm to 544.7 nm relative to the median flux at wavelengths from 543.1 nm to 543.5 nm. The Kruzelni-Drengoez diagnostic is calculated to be 0.96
